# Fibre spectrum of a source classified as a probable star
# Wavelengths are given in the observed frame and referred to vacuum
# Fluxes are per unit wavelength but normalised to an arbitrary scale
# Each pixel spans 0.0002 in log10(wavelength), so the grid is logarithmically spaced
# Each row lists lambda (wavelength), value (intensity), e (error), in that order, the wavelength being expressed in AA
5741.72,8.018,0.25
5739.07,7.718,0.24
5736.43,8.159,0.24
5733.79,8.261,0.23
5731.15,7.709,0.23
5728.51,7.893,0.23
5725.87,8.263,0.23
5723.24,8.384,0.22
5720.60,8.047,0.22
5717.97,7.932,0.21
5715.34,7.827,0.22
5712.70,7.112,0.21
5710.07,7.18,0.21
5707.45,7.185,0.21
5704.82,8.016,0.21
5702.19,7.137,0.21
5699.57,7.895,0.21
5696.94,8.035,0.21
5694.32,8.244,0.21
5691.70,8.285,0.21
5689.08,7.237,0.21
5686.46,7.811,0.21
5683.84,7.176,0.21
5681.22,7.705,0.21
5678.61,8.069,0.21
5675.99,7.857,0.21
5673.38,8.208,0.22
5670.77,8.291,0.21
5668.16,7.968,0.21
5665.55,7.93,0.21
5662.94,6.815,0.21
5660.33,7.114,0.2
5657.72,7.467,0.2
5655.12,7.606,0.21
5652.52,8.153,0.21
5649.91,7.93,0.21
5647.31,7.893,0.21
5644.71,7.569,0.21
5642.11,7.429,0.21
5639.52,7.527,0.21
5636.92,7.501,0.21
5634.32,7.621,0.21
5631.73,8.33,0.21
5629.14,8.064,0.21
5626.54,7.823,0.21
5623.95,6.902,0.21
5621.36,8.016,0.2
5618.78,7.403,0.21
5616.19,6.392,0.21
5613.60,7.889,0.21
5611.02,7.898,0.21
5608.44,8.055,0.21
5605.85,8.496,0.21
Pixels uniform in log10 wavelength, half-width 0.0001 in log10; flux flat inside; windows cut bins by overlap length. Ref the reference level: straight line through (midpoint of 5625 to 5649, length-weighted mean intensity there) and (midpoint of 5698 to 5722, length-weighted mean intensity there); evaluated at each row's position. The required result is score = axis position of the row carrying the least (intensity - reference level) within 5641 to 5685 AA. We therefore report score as 5662.94 AA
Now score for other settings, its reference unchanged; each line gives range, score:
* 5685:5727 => 5712.70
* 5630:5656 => 5642.11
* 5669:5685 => 5683.84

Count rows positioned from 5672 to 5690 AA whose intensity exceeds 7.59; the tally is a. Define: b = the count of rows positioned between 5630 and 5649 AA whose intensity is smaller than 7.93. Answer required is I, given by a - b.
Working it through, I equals -1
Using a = 5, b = 6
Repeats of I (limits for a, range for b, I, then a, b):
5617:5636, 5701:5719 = 0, 5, 5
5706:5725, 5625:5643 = -1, 4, 5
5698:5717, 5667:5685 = 0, 3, 3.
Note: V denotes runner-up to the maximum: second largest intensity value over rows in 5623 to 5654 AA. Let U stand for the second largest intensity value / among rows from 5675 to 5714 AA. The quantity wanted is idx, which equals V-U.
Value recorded -0.09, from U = 8.244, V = 8.153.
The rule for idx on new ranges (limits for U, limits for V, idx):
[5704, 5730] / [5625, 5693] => 0.03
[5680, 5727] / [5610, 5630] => -0.27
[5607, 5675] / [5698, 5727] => -0.03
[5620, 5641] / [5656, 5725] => 0.23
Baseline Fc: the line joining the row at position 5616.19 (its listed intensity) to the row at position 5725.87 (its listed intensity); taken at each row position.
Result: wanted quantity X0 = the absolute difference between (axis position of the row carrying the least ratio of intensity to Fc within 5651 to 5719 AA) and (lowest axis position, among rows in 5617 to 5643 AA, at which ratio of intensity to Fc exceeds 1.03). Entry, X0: 93.9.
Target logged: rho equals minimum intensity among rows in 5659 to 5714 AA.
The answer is 6.815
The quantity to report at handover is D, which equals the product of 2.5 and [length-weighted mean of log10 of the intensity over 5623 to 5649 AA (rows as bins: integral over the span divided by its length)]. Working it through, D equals 2.21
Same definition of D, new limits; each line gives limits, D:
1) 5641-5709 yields 2.22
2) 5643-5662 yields 2.21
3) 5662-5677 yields 2.24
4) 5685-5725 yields 2.22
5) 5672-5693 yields 2.23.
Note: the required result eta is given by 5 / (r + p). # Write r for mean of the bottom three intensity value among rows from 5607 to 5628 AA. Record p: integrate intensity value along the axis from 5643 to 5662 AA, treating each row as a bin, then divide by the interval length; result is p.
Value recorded 0.344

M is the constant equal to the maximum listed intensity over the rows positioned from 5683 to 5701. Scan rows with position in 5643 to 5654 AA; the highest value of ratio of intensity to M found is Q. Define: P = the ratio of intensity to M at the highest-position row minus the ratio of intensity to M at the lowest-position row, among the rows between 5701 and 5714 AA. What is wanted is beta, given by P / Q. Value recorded 0.00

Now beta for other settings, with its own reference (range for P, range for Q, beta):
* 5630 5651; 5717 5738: -0.05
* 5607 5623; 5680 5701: 0.00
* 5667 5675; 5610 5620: 0.03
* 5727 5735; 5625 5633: 0.04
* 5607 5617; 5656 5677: -0.20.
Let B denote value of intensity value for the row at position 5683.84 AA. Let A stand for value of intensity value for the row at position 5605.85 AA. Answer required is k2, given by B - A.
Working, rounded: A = 8.496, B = 7.176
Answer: -1.3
